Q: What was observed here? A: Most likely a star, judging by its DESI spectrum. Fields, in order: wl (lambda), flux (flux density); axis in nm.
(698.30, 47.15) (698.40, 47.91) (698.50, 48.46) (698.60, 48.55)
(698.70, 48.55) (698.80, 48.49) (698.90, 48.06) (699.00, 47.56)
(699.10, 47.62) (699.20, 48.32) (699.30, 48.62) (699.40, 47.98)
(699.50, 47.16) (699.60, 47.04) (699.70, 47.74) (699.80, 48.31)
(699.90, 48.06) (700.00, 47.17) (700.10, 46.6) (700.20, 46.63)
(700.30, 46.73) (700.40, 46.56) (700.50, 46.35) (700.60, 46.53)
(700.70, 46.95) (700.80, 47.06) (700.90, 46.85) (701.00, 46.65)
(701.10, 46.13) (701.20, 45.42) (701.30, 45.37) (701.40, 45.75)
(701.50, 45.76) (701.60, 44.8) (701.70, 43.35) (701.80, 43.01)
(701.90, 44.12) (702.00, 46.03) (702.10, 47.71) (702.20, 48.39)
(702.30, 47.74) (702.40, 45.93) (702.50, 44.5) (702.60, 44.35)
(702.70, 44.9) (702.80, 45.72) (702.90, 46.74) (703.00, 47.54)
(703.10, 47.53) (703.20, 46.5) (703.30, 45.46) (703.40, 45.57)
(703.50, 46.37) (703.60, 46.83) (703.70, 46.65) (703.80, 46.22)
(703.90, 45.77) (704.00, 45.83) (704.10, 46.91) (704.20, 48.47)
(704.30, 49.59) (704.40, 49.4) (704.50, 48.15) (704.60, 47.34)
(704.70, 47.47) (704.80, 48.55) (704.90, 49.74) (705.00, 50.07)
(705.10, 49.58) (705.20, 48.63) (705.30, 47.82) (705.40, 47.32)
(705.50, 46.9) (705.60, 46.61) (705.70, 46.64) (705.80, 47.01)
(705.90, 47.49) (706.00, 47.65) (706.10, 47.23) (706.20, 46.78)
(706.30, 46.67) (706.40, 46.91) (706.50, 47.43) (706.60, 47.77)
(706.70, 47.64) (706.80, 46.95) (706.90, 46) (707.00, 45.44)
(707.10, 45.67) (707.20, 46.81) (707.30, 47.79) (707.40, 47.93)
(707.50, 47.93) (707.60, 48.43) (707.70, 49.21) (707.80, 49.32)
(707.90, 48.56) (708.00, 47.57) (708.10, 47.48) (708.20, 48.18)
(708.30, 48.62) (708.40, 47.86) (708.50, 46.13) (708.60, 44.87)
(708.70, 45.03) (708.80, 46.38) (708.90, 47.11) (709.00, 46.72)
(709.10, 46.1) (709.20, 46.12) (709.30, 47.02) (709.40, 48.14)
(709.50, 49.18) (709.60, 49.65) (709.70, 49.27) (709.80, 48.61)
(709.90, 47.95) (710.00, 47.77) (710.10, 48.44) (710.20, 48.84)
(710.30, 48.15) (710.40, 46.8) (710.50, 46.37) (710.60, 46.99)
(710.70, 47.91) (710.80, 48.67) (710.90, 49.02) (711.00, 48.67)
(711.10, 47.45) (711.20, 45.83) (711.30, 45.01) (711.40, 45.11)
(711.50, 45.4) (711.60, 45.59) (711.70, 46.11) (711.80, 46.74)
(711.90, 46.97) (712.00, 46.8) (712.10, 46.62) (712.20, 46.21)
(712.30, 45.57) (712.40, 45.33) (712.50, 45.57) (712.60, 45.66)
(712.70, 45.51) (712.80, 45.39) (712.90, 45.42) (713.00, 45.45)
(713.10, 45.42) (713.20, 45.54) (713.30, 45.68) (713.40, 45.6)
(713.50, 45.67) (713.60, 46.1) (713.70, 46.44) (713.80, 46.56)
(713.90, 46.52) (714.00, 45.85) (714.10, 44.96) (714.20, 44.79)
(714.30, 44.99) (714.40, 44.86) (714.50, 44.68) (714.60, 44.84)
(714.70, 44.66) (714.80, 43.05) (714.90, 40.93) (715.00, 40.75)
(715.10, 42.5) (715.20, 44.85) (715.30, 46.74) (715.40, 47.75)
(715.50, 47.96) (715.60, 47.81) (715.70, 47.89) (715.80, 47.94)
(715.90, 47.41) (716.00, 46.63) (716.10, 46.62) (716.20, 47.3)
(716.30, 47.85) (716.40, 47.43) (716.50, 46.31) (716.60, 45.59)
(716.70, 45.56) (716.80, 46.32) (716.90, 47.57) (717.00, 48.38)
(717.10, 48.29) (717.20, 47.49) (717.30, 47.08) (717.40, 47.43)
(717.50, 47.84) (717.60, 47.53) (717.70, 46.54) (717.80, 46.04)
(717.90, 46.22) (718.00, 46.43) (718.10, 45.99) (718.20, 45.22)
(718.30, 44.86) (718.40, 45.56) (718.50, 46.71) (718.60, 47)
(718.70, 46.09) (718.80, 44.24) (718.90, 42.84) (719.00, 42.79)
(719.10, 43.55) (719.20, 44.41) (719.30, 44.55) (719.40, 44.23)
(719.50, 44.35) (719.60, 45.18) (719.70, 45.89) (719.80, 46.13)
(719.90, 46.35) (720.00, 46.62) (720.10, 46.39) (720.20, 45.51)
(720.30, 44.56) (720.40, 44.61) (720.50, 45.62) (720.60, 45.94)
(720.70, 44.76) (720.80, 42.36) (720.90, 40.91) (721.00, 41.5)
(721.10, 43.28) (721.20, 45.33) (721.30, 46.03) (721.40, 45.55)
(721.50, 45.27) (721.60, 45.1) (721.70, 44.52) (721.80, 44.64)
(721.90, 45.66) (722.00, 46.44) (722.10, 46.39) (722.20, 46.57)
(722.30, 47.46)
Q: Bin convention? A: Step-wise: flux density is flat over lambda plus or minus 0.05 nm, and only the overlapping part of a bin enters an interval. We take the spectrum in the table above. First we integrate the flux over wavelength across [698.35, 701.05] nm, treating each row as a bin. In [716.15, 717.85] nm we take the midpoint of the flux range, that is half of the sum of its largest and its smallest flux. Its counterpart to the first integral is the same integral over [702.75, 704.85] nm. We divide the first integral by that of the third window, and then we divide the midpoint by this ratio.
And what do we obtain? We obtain 36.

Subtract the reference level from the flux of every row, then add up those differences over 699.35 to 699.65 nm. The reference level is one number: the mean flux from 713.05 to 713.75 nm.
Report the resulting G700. 5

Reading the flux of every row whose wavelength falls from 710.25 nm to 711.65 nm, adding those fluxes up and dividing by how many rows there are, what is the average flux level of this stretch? 46.9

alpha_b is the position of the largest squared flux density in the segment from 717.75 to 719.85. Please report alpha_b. 718.60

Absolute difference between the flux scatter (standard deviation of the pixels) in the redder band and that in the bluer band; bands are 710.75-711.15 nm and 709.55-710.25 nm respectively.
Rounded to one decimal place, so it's 0.0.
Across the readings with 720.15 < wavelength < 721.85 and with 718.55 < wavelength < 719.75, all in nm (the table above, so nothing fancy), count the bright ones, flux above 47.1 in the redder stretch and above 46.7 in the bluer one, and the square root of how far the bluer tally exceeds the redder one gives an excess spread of 1.0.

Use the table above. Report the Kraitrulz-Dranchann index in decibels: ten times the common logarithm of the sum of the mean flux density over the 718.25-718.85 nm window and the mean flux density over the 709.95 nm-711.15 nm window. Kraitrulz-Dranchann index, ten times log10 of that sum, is 19.7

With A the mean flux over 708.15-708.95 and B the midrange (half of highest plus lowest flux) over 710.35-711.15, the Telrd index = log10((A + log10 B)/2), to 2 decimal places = 1.38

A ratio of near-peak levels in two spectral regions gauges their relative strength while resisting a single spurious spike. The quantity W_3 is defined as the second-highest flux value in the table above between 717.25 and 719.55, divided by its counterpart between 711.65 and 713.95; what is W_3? 1.02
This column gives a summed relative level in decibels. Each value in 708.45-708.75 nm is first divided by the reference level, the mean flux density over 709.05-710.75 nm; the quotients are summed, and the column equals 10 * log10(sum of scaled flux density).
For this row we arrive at 4.54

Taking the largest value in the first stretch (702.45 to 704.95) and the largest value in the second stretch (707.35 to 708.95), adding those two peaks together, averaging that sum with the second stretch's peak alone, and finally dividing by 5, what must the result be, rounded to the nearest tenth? 14.8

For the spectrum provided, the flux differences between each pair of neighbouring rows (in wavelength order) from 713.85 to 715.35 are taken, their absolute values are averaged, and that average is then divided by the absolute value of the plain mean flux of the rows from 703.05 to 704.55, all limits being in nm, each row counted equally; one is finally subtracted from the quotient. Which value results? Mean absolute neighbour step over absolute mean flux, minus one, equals -0.981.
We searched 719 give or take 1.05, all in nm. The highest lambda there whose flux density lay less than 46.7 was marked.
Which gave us 720.00 nm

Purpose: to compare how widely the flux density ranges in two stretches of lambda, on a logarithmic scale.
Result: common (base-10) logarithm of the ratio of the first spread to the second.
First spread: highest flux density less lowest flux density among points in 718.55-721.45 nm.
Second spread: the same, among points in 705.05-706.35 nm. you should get 0.3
